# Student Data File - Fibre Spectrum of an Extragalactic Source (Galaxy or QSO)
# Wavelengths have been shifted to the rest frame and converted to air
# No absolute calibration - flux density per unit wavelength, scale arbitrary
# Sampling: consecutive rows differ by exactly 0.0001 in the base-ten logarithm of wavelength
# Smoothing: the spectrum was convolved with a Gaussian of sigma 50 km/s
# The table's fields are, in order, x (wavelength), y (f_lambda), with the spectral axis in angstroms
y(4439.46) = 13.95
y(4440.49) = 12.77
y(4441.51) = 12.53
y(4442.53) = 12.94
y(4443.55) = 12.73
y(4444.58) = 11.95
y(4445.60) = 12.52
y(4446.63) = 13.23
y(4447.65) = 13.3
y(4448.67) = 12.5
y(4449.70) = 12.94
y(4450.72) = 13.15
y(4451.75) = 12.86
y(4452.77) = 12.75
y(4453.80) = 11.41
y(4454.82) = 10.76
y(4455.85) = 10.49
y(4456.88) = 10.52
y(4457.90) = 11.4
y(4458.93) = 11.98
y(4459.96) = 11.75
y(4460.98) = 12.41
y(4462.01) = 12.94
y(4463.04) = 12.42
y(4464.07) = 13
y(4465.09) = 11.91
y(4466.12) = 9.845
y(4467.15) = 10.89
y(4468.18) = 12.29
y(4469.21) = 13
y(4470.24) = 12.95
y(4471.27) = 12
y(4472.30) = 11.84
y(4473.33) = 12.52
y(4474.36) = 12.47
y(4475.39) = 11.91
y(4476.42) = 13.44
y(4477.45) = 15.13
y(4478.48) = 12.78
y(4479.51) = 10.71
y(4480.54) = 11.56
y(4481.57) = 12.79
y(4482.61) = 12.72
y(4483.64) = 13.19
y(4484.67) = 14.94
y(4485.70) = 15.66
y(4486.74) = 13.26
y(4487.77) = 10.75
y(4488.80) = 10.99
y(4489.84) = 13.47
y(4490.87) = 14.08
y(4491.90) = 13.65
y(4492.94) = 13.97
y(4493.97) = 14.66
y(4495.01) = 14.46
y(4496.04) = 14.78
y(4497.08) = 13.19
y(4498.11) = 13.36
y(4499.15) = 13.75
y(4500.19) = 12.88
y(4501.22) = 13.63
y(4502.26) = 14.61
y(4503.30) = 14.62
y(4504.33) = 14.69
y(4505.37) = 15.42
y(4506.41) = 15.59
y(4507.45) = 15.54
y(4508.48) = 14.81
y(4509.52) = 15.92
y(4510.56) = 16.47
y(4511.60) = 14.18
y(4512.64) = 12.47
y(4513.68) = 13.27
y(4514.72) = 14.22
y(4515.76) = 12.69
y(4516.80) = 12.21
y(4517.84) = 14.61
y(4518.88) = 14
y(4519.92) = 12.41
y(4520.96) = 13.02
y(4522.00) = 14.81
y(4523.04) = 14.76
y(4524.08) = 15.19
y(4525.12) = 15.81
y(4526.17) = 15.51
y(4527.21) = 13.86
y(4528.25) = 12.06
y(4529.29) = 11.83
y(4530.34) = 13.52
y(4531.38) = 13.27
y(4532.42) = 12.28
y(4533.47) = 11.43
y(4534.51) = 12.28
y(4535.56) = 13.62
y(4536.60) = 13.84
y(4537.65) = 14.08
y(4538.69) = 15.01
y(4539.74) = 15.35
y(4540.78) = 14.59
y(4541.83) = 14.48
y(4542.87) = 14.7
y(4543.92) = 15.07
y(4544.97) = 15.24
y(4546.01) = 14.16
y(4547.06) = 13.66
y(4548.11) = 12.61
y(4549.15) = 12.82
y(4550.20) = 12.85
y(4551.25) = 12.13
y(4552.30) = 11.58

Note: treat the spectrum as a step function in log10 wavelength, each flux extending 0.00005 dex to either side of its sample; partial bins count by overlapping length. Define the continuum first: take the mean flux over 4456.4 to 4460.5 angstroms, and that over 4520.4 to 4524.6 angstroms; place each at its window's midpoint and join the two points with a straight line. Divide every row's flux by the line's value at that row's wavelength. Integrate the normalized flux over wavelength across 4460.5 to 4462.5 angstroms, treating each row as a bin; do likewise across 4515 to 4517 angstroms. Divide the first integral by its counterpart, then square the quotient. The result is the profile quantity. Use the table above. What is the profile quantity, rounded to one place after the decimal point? 1.5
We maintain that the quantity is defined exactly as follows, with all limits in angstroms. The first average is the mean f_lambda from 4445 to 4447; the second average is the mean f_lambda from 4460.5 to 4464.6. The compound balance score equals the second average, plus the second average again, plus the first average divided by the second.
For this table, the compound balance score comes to 26.4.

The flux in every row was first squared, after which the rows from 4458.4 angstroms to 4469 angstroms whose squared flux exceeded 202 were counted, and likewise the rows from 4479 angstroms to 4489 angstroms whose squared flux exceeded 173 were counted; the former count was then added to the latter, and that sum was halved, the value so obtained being 2.0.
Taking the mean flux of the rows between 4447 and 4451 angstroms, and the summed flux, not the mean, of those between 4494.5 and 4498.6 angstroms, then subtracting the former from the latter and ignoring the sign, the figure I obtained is 43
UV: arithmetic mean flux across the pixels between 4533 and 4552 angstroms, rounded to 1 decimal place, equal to 13.8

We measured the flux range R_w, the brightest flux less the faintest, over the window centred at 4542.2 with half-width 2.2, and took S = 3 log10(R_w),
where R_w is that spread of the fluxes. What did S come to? -0.69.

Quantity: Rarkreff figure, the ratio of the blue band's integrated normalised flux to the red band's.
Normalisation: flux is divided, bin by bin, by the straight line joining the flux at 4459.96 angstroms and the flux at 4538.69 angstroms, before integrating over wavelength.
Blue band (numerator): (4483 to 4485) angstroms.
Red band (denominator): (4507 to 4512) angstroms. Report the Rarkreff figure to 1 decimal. 0.4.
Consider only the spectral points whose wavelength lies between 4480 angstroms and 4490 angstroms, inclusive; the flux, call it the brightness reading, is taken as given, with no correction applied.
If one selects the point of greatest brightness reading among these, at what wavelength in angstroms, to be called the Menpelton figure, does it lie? 4485.70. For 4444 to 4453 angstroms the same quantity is 4447.65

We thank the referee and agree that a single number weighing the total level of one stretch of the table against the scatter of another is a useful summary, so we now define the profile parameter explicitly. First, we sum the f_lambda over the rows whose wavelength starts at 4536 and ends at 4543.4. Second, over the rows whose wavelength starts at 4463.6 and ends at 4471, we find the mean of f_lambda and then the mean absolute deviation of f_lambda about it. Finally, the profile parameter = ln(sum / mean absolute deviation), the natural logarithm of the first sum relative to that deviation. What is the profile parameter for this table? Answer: 4.68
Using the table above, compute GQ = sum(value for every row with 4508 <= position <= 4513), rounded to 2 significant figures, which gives 74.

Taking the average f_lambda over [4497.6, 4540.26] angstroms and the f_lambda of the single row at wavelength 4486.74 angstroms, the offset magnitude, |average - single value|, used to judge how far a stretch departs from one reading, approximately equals 0.7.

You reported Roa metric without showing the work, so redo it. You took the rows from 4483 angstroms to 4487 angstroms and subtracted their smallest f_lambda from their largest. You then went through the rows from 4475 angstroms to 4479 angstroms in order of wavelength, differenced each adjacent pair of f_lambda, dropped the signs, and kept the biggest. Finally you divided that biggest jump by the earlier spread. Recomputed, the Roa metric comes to 1.0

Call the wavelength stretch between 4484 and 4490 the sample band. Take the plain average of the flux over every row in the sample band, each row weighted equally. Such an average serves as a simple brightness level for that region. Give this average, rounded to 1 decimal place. 13.2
